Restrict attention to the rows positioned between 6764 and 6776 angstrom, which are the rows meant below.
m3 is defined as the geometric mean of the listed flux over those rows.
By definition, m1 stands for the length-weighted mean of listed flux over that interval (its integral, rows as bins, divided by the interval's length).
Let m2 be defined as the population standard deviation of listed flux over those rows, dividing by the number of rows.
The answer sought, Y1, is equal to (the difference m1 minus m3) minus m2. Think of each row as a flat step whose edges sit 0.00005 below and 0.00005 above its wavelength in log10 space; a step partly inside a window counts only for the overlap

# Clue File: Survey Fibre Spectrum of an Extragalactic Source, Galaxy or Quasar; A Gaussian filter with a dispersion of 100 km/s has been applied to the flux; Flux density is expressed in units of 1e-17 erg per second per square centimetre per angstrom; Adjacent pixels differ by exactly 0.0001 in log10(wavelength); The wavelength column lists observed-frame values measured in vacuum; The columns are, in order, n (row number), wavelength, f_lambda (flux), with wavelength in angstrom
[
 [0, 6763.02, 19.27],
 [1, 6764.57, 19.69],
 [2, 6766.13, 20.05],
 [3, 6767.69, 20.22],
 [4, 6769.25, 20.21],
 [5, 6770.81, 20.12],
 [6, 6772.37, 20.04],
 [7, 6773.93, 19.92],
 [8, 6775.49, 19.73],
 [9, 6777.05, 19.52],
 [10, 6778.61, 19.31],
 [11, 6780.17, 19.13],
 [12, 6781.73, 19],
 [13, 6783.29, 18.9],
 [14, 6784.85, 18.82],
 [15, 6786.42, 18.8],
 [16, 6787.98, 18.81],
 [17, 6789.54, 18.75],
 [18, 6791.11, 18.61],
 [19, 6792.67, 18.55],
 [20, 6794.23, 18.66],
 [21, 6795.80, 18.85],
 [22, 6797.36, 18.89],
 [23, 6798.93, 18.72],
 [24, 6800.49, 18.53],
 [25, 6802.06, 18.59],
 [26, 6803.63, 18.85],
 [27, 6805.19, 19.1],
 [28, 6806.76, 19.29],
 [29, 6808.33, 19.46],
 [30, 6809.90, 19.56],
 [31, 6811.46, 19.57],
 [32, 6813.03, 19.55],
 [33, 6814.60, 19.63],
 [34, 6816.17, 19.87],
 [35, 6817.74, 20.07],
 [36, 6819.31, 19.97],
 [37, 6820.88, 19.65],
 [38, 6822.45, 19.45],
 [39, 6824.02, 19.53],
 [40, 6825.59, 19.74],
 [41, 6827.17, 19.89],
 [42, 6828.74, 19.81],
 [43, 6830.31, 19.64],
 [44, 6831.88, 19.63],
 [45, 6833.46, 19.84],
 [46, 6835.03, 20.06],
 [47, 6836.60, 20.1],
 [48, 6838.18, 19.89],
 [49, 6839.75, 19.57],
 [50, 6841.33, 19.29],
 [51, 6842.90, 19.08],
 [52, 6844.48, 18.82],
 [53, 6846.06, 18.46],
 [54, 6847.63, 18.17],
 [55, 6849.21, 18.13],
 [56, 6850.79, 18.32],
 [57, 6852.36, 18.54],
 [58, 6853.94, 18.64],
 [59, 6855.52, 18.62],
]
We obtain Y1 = -0.190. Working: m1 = 20.0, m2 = 0.189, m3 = 20.0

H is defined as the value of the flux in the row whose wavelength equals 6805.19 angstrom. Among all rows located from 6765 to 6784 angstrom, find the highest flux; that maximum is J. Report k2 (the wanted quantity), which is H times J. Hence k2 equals 386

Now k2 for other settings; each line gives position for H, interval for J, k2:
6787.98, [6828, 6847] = 378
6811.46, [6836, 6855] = 393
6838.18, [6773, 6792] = 396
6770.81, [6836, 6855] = 404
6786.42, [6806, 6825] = 377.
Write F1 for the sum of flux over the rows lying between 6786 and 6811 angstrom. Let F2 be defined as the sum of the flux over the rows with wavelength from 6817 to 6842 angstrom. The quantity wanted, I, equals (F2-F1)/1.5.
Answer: 9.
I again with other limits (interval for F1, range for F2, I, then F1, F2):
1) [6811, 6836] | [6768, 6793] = -5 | 316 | 308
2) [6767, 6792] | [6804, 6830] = 3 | 310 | 314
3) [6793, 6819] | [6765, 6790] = 3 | 307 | 311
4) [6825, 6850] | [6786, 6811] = -5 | 310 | 302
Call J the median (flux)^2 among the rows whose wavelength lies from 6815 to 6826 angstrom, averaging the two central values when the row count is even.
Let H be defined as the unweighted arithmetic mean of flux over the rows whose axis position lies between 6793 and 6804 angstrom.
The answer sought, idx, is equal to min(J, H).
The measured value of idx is 18.7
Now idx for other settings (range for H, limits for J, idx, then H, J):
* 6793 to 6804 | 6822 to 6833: 18.7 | 18.7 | 386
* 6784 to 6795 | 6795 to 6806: 18.7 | 18.7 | 355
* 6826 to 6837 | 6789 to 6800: 19.9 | 19.9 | 350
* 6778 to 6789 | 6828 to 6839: 19.0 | 19.0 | 394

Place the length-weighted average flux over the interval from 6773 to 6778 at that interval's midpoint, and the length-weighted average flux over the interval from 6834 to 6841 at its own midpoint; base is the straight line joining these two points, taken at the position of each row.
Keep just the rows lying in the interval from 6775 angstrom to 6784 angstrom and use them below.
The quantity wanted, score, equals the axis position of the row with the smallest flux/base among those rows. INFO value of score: 6783.29 angstrom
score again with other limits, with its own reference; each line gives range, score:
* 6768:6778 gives 6777.05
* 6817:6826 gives 6822.45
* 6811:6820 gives 6813.03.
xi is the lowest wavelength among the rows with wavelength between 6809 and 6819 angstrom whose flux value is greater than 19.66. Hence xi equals 6816.17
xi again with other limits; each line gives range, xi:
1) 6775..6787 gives 6775.49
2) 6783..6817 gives 6816.17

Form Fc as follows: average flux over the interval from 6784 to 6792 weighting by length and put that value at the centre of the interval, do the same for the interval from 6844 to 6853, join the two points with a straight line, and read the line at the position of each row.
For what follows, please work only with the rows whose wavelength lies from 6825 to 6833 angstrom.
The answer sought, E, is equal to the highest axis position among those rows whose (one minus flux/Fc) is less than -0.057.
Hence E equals 6831.88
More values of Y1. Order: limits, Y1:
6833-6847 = -0.555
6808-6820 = -0.199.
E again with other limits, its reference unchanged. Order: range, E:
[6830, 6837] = 6836.60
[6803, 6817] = 6816.17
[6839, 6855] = 6839.75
